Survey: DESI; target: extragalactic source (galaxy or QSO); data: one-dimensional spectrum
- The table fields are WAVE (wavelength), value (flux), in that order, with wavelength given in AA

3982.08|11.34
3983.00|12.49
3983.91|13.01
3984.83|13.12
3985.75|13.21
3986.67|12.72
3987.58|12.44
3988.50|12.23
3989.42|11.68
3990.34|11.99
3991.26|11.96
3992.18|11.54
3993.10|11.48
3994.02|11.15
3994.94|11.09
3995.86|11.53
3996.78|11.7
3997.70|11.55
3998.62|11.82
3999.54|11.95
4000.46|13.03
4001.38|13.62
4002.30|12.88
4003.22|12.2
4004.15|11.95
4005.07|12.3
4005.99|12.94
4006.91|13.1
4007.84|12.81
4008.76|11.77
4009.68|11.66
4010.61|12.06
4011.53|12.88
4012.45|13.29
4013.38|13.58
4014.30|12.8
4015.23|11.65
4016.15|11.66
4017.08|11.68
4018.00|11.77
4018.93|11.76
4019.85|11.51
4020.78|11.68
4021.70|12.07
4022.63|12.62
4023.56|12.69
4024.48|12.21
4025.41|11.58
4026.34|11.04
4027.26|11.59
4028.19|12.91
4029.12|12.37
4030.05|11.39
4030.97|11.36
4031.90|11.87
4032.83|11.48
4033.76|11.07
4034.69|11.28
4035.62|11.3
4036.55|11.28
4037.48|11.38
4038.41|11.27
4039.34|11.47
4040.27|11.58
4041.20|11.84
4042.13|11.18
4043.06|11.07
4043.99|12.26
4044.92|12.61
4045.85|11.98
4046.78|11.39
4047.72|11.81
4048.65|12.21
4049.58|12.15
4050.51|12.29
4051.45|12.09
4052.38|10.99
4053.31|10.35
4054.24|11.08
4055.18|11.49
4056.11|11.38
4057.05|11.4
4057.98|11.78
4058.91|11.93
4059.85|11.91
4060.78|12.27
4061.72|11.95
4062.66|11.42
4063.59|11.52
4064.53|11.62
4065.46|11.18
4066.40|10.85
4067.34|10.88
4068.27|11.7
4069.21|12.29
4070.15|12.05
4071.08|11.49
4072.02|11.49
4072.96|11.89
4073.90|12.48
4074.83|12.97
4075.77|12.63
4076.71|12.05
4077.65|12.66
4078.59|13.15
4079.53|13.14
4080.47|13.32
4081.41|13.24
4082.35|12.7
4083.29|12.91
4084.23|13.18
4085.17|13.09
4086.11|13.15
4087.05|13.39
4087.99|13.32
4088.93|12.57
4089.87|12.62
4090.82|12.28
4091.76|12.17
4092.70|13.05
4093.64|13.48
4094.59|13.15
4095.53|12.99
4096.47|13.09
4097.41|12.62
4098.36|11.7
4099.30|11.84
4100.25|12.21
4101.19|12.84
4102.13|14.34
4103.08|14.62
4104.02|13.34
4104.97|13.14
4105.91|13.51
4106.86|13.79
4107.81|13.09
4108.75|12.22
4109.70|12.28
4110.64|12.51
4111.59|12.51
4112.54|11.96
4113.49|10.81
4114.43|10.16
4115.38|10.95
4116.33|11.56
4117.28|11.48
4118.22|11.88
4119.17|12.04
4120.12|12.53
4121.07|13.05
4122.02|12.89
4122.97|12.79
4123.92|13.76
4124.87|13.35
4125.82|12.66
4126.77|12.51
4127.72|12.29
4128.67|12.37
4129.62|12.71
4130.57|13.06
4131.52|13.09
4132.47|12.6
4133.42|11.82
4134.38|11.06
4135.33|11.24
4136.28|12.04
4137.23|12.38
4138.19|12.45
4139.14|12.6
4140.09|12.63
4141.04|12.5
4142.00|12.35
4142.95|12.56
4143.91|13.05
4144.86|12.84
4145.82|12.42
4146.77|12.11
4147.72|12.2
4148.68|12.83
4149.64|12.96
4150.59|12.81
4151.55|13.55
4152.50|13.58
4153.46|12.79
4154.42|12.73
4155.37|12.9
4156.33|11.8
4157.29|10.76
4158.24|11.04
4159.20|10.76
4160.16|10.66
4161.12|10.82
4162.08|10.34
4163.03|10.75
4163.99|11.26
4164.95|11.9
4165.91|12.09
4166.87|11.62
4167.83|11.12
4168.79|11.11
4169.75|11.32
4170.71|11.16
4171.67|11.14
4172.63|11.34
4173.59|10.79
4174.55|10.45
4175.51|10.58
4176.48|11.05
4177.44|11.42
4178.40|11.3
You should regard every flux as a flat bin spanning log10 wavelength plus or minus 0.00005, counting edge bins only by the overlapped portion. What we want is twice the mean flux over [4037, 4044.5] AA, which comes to 23.0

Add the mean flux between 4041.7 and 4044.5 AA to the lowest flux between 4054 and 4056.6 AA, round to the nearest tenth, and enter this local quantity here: 22.6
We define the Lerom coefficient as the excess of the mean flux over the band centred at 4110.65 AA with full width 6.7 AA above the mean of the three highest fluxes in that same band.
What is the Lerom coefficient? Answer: -0.51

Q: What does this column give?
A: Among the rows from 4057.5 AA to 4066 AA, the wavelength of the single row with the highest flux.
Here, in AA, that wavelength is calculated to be 4060.78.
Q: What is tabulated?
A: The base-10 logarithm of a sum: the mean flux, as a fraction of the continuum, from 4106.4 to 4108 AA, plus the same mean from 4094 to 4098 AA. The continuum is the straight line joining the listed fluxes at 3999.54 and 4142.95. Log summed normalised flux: 0.329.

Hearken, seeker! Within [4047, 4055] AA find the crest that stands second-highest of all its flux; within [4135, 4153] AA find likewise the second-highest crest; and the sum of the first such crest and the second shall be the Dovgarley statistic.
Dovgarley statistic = 25.8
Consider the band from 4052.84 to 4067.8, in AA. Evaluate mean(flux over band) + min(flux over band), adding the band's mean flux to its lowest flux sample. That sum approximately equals 21.8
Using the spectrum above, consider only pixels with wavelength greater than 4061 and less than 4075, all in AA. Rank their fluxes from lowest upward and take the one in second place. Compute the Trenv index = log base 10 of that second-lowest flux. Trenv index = 1.04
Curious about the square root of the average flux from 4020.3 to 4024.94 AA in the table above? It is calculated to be 3.50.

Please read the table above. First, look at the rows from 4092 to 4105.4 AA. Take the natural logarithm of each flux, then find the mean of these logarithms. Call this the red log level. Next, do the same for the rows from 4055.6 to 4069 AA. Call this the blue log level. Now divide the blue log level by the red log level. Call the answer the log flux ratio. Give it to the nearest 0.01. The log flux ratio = 0.95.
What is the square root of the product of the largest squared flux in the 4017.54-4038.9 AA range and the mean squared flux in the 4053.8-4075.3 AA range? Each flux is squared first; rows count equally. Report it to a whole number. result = 151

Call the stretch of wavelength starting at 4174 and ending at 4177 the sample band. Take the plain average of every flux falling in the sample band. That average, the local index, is 10.7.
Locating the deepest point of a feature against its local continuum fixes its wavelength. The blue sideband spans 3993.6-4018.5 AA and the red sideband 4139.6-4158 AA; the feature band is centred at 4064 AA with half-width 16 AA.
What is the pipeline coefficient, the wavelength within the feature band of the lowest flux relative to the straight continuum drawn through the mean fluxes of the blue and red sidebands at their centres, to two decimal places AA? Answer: 4053.31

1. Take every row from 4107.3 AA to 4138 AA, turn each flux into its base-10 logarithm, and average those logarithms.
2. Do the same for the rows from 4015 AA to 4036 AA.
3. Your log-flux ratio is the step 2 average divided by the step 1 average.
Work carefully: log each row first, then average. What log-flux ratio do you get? 0.98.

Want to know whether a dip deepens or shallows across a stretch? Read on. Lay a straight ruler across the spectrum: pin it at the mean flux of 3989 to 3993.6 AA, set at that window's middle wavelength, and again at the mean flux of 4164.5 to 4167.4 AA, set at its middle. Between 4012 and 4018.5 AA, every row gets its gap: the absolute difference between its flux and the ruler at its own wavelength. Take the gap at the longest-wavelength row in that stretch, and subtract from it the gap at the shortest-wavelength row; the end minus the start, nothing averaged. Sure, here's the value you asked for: -1.5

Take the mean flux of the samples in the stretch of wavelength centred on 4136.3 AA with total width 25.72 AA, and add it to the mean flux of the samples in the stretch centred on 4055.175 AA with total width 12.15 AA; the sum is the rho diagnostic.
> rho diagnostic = 24.1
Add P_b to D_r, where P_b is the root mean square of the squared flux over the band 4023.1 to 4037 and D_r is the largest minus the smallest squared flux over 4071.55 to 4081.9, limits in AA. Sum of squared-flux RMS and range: 183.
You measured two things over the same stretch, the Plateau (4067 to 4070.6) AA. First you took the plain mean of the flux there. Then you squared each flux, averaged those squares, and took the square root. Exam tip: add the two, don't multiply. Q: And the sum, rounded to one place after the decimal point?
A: 23.5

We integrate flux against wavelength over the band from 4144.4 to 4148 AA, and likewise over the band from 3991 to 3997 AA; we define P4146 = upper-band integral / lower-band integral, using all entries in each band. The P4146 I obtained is 0.6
